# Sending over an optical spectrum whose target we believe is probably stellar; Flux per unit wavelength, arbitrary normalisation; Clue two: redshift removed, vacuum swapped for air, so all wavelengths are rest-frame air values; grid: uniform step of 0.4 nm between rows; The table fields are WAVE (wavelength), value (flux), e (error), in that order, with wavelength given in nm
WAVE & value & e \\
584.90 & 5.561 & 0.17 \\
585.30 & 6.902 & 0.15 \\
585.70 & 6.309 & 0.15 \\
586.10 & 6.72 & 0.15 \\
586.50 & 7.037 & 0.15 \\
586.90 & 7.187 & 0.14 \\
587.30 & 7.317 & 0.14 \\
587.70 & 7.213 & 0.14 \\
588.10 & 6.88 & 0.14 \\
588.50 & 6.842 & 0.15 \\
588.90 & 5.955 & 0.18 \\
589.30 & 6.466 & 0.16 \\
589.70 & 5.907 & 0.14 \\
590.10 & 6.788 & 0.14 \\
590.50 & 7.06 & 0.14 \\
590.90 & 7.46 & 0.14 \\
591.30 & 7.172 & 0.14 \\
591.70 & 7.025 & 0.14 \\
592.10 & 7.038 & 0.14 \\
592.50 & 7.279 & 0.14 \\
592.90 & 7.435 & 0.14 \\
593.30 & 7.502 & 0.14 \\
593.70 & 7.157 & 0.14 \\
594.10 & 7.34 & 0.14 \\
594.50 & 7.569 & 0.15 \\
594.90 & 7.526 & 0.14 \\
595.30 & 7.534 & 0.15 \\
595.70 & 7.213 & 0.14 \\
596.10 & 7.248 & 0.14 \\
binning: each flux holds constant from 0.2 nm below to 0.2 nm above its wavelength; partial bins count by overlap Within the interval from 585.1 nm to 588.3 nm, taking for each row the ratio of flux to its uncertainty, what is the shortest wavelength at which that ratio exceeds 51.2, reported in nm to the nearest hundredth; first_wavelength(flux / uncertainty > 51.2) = 586.90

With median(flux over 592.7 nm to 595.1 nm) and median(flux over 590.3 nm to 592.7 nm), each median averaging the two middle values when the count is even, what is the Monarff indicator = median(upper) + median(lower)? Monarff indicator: 14.6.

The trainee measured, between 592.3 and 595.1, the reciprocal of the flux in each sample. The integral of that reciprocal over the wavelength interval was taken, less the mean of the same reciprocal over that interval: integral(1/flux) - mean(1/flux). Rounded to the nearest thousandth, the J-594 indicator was 0.243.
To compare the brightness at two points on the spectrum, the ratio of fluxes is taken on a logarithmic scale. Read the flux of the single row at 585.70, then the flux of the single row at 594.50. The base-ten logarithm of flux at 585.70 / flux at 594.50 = -0.079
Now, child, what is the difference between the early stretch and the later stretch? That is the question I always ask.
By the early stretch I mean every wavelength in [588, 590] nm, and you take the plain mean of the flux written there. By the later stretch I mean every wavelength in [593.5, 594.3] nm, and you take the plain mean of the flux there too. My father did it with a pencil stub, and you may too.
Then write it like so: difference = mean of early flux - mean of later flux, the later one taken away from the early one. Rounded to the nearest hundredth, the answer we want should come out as -0.84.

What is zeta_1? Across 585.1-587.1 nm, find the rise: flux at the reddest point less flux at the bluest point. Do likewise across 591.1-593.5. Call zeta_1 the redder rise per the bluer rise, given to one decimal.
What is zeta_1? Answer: 1.2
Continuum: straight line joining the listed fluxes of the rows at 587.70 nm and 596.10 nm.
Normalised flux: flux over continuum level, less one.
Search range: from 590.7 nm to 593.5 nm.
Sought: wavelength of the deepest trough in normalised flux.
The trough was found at 591.70 nm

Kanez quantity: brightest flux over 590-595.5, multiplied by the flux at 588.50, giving 51.8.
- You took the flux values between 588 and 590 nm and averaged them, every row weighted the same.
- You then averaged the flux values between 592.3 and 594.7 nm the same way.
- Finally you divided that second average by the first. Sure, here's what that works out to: 1.15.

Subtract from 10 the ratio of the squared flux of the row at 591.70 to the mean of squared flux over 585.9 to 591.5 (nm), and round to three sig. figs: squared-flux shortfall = 8.96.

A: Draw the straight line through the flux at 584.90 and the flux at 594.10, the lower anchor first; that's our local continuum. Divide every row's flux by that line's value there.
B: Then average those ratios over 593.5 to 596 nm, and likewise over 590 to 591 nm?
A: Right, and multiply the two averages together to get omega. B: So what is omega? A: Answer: 1.06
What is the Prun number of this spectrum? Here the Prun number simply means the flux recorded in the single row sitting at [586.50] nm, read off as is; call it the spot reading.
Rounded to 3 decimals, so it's 7.037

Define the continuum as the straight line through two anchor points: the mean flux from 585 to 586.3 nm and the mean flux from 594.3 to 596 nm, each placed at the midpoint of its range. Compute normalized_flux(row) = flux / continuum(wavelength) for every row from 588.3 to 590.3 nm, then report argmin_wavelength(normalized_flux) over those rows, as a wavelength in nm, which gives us 589.70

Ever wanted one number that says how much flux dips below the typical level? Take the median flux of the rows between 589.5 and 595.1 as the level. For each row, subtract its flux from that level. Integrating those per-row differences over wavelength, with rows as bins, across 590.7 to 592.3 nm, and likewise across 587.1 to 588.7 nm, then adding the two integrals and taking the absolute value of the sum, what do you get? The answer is 0.34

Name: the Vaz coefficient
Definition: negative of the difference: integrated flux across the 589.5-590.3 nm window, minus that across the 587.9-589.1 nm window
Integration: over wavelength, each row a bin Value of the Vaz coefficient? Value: 3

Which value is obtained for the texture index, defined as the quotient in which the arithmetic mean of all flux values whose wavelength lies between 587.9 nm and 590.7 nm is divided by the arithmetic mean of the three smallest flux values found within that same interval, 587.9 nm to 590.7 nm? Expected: 1.07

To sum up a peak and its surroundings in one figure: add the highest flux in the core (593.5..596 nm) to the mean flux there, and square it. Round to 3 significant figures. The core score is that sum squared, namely 224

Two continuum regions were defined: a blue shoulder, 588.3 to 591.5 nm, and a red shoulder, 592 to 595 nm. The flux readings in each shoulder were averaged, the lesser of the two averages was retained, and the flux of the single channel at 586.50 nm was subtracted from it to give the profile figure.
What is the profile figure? -0.33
